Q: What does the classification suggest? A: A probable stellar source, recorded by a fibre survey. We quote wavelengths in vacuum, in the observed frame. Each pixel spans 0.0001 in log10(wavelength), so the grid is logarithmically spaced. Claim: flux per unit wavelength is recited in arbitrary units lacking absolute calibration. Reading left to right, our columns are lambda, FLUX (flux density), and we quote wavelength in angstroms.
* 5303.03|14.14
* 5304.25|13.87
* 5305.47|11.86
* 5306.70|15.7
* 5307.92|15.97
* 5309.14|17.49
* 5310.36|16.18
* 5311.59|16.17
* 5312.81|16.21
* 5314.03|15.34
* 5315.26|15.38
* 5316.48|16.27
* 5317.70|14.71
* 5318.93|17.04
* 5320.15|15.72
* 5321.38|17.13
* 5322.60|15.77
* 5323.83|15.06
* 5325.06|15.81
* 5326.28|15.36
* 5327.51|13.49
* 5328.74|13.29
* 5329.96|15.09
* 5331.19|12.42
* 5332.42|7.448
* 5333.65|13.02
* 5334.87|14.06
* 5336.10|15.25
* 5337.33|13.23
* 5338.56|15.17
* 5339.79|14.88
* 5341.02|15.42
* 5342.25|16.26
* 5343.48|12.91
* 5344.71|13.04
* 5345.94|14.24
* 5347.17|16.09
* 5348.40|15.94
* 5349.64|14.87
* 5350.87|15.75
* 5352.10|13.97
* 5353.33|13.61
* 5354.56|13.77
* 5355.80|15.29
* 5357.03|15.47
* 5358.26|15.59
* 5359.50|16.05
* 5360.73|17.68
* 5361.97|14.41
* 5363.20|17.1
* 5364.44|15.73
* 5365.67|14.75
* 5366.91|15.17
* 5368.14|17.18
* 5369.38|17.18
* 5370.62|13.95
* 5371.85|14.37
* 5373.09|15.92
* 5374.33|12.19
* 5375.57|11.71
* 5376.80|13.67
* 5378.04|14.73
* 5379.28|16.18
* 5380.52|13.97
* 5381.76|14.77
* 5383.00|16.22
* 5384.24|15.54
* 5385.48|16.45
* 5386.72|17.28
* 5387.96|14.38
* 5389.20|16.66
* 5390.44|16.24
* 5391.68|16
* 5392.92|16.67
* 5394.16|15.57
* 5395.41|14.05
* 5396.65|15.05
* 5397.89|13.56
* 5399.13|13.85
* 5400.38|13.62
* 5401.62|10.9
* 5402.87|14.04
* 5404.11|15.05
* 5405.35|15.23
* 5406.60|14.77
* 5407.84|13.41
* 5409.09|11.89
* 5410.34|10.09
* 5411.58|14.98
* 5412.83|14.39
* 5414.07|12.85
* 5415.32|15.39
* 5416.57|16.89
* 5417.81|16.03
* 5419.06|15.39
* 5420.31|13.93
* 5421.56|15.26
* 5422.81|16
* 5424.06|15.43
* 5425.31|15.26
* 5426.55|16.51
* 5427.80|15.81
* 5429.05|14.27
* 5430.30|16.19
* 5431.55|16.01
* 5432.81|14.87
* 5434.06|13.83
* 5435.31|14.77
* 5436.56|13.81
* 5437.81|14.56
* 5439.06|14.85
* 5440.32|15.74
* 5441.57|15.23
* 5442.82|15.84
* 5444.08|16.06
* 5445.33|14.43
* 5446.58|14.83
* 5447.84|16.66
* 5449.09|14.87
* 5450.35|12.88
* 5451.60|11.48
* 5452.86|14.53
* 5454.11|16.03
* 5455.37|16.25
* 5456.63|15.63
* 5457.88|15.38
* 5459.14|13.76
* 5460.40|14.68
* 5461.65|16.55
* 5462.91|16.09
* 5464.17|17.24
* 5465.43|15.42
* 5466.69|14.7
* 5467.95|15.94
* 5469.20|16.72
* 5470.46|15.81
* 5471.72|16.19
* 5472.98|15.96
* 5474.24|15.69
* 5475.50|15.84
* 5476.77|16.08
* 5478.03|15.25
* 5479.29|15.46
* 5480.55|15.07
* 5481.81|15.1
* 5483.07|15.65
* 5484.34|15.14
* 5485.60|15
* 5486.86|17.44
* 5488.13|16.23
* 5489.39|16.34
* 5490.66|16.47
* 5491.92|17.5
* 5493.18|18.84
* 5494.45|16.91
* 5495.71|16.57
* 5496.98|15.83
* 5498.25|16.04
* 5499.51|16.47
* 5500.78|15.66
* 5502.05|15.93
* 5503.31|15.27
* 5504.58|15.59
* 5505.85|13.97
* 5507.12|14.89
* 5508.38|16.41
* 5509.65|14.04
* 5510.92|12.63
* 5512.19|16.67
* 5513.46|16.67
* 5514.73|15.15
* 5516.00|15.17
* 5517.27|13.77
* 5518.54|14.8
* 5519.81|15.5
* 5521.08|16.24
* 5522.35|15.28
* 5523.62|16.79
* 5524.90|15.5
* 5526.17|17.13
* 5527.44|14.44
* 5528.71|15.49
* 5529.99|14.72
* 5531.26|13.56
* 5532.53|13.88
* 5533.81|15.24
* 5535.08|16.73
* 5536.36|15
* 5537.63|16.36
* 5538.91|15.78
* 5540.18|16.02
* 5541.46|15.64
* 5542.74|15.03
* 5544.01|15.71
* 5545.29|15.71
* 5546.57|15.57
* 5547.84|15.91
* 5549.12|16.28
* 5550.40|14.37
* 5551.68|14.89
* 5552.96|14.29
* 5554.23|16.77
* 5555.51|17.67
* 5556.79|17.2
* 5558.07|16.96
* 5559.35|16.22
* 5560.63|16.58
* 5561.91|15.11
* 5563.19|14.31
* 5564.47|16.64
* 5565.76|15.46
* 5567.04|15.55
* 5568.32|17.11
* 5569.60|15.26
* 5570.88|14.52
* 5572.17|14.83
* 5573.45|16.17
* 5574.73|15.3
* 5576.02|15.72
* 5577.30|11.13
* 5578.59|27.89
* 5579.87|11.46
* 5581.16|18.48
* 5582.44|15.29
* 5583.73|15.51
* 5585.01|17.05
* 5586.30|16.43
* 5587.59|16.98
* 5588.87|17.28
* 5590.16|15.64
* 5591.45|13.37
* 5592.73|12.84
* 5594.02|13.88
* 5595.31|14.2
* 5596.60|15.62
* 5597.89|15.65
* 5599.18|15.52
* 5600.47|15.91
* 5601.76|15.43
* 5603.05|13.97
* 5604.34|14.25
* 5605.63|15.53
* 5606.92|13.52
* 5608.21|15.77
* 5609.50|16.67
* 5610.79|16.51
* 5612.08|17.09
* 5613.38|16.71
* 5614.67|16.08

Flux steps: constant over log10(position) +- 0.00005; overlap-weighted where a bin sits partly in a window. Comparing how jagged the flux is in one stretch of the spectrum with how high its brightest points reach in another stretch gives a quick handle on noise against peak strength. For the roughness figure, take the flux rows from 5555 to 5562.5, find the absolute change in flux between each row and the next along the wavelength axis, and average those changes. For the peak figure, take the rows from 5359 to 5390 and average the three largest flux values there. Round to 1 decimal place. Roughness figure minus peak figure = -16.7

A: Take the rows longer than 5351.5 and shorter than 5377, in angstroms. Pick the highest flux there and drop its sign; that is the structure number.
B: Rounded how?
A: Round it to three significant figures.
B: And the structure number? 17.7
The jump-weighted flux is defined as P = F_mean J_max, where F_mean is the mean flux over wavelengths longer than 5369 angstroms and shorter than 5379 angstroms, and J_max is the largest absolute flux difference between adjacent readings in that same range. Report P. 53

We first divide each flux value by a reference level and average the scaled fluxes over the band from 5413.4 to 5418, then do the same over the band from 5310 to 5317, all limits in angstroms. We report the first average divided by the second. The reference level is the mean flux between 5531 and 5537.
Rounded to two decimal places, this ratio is 0.96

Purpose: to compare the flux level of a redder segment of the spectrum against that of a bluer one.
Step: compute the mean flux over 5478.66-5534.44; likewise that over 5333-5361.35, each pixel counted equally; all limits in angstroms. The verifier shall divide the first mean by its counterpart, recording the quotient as 1.05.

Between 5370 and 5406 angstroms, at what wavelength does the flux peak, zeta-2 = 5386.72 angstroms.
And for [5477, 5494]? 5493.18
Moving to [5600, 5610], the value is 5609.50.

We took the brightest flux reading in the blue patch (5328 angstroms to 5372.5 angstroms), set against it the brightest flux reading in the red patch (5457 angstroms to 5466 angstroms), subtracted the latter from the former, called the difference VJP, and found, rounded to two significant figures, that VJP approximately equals 0.44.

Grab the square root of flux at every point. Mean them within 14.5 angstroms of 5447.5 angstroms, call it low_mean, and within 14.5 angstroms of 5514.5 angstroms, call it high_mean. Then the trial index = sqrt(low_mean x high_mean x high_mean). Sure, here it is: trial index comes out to 7.69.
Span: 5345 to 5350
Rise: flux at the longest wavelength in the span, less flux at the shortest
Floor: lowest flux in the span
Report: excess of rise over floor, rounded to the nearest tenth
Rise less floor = -13.6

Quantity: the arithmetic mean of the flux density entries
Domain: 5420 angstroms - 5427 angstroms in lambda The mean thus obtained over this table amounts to 15.4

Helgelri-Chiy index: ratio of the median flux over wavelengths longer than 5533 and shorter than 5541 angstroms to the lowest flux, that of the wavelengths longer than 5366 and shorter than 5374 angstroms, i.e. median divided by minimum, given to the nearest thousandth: 1.140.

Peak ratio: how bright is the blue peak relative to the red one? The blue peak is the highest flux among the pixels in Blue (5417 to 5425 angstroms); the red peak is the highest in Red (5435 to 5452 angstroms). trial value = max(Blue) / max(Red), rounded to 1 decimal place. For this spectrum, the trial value 1.0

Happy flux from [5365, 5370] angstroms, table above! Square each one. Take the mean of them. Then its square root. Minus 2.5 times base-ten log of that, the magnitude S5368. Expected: -3.02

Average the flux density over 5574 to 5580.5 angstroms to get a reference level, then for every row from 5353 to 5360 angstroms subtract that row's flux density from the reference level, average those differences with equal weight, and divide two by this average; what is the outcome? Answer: 1.5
